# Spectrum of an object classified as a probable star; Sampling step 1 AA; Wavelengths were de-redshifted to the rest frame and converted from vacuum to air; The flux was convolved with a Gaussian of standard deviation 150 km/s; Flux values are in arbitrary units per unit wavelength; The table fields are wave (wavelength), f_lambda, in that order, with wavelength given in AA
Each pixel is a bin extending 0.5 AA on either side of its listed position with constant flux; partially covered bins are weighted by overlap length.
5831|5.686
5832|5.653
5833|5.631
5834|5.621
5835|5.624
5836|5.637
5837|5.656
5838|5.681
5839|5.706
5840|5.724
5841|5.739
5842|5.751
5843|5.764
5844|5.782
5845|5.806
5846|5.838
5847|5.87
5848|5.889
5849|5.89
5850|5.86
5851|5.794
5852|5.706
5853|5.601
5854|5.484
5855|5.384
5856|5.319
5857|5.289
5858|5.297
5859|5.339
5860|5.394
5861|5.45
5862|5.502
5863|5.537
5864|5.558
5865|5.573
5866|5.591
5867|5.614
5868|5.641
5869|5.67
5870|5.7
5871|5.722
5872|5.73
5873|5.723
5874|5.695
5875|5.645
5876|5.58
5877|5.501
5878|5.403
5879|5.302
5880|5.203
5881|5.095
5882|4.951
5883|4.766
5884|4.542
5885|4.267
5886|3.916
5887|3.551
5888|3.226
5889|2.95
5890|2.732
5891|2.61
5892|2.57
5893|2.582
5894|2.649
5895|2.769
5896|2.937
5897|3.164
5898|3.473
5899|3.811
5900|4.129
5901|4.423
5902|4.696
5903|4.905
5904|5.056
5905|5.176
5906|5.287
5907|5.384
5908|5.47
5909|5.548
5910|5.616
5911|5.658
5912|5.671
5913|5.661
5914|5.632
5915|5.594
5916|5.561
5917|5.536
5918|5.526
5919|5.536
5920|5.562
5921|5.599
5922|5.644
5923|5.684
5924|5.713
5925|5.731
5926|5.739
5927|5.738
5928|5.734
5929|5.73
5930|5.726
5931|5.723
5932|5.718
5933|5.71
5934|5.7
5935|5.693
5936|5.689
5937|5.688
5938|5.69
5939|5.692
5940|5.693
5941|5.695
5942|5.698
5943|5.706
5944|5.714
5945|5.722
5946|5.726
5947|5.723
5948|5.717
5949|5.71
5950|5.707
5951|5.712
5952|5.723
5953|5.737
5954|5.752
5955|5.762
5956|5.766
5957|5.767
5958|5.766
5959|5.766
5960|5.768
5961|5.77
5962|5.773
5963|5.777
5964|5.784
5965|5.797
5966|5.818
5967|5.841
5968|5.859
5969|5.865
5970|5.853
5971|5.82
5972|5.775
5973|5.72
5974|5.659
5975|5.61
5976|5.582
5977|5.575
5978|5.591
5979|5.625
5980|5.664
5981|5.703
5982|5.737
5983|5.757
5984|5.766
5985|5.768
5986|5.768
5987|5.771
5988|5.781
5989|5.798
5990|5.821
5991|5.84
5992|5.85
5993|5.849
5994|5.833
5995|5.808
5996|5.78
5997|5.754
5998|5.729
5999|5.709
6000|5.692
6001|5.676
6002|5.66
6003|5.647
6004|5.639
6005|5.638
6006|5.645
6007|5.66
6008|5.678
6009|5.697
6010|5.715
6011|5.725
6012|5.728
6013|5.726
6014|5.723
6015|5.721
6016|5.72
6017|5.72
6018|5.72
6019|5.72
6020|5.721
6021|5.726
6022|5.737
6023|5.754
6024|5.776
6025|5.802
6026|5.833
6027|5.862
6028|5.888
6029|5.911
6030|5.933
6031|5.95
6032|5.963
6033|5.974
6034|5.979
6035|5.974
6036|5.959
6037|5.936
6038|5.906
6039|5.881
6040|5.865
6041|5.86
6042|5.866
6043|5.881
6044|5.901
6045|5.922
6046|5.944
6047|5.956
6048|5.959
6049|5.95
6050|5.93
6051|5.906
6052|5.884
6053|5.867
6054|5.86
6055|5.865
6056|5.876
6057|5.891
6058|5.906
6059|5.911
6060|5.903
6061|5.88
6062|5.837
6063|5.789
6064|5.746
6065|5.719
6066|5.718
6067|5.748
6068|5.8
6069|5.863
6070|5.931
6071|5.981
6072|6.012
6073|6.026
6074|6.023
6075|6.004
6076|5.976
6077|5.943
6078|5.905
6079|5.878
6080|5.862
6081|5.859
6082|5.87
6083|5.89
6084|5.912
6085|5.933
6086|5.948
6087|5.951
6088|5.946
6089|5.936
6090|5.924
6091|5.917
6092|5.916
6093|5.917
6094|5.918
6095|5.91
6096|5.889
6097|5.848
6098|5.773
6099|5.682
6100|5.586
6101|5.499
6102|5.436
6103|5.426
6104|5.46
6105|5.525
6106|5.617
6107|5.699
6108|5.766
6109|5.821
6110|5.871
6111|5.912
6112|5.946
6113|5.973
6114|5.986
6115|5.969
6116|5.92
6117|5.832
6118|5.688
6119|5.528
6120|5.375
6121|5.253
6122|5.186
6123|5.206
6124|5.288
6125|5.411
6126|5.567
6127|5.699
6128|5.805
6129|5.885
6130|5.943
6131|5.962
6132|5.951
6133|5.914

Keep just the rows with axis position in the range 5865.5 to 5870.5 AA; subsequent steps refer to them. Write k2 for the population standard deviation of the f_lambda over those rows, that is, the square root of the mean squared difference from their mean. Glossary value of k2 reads 0.039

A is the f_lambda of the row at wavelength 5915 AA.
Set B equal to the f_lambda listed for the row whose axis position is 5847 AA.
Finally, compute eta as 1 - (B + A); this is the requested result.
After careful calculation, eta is -10.5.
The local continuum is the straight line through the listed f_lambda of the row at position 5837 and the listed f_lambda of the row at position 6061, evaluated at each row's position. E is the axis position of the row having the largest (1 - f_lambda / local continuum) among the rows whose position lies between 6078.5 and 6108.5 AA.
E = 6103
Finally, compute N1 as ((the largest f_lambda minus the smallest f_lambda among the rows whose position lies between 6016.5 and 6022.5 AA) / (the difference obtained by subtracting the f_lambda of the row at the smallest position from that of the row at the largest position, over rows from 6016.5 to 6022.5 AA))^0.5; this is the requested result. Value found 1.0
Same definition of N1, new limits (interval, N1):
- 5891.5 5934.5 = 1.0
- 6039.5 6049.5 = 1.1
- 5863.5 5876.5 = 2.8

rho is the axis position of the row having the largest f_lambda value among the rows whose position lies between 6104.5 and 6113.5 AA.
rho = 6113 AA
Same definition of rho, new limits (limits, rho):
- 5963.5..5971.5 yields 5969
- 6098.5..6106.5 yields 6099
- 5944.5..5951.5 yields 5946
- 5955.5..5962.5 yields 5962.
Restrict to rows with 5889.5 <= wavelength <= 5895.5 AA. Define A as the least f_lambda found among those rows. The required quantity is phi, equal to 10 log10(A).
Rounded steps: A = 2.57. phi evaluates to 4.10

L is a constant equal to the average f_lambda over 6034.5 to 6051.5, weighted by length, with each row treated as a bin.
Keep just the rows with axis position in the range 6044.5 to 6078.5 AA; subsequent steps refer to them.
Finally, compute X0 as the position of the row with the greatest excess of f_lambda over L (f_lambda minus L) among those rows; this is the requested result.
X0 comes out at 6073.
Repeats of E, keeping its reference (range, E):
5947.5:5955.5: 5950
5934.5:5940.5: 5937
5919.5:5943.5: 5920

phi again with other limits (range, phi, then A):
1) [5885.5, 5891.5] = 4.17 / 2.61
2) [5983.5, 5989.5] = 7.61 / 5.766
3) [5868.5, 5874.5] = 7.54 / 5.67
